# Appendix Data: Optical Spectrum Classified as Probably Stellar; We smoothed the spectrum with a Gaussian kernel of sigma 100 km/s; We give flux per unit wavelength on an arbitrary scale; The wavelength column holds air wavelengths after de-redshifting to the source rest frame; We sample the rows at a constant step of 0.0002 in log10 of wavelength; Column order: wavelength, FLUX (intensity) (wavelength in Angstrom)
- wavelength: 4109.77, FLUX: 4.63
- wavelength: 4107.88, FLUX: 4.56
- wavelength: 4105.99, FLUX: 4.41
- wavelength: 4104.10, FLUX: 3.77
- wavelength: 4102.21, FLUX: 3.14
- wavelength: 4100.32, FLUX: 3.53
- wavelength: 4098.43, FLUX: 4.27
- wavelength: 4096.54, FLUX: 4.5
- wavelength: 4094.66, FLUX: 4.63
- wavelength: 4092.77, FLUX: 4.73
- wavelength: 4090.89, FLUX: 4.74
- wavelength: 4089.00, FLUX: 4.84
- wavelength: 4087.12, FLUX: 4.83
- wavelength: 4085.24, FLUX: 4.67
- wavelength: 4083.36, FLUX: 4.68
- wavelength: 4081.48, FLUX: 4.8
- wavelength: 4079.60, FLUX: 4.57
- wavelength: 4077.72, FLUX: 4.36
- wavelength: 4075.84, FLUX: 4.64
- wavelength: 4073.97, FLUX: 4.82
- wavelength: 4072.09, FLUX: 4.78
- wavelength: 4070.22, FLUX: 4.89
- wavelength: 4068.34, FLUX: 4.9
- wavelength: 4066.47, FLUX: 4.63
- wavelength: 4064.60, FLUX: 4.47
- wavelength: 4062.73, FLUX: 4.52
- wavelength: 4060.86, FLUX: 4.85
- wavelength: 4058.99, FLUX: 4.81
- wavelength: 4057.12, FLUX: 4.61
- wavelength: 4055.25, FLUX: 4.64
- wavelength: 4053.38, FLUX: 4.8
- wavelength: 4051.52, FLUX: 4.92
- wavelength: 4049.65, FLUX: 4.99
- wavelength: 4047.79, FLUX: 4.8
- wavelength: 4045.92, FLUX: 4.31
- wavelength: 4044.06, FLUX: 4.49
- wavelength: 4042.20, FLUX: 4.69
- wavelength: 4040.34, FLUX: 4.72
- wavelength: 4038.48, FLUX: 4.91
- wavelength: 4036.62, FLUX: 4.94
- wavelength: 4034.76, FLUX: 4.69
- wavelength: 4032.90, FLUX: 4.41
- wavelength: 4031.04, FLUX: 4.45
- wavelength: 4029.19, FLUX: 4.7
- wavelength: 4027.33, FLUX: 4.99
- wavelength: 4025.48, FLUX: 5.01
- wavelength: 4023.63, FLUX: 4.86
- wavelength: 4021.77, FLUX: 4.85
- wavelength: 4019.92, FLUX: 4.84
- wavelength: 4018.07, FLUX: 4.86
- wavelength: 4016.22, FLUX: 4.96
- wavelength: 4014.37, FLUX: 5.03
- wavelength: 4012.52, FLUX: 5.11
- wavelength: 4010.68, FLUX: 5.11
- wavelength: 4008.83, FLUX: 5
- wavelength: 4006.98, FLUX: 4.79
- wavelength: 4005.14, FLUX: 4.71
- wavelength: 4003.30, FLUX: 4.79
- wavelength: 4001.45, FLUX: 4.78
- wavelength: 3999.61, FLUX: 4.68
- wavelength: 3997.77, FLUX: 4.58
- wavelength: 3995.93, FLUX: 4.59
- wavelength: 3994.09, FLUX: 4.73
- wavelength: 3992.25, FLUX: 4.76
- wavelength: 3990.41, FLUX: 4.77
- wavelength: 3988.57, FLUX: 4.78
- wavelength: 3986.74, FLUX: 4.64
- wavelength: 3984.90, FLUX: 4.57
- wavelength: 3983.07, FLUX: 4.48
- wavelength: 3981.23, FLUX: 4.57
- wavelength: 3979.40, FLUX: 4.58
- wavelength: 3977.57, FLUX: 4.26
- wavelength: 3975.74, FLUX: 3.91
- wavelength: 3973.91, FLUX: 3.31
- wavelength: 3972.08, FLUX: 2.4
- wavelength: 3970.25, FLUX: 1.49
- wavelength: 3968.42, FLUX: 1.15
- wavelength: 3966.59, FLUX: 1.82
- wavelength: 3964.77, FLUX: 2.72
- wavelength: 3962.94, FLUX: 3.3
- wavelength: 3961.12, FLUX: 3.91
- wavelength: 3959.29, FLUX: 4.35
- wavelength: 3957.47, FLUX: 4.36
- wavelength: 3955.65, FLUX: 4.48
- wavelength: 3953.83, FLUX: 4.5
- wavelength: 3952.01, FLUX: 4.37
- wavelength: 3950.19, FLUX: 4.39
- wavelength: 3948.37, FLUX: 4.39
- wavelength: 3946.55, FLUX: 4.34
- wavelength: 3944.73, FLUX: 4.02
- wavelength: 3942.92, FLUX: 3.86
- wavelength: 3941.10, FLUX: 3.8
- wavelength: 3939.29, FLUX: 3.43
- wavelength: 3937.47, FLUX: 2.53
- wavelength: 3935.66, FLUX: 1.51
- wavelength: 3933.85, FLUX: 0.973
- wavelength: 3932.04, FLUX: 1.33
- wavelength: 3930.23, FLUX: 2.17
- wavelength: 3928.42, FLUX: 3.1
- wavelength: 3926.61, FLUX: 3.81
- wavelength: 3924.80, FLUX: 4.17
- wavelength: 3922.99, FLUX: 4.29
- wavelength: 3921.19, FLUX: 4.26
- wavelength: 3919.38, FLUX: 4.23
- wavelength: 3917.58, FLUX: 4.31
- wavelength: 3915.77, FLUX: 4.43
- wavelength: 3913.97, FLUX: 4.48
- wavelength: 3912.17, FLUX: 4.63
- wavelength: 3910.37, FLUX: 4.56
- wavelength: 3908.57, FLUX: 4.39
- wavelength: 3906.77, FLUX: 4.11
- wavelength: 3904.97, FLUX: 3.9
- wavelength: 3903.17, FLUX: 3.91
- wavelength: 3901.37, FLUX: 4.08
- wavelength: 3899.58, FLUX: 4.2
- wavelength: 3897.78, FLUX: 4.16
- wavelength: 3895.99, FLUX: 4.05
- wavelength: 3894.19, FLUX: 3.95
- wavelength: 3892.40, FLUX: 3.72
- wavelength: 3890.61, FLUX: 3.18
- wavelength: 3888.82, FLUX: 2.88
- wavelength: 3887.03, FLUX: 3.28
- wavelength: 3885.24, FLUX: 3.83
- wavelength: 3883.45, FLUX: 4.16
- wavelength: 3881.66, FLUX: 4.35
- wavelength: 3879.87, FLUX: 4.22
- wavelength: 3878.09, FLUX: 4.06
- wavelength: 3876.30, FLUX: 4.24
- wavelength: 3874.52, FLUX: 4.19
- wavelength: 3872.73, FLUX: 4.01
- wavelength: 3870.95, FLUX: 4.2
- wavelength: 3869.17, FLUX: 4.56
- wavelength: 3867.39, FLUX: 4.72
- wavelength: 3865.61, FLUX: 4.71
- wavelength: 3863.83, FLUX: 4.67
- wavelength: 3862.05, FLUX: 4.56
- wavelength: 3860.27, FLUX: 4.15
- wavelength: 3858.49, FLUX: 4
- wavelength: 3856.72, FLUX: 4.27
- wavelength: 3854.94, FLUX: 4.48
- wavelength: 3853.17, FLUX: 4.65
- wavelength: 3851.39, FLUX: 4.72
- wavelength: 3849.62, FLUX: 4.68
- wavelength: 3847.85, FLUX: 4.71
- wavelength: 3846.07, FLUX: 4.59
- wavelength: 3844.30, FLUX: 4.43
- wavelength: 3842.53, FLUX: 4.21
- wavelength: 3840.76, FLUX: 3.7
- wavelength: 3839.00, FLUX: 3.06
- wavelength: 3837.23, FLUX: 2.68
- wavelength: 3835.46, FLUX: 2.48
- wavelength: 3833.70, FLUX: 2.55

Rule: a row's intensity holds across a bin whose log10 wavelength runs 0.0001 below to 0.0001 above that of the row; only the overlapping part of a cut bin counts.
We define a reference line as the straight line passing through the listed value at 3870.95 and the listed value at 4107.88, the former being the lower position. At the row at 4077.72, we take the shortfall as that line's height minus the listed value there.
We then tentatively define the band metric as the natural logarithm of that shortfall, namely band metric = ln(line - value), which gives -1.9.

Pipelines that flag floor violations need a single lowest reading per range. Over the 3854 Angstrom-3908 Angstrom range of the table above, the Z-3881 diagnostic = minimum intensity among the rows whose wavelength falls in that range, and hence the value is 2.88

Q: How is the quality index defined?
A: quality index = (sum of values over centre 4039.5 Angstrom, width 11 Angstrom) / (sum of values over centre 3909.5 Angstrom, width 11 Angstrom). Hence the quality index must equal 1.09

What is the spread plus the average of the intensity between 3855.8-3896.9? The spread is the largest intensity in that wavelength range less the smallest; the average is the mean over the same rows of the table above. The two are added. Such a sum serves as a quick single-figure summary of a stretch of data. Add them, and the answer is 5.9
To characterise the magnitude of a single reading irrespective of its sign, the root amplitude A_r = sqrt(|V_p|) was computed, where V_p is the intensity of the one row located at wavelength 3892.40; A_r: 1.93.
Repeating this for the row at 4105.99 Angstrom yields 2.10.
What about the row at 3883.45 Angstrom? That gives 2.04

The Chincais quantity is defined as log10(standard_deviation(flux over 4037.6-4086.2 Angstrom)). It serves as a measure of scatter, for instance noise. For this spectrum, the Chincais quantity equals -0.8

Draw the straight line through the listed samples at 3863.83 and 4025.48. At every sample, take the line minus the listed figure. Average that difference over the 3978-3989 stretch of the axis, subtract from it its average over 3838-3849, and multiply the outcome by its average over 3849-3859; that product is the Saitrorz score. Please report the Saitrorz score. -0.03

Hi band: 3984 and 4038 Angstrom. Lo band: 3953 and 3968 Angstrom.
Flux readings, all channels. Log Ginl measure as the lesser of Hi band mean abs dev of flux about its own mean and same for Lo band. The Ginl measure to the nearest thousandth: 0.141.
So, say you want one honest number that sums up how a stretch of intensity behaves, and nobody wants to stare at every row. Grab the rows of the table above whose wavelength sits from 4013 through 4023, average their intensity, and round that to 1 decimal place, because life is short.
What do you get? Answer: 4.9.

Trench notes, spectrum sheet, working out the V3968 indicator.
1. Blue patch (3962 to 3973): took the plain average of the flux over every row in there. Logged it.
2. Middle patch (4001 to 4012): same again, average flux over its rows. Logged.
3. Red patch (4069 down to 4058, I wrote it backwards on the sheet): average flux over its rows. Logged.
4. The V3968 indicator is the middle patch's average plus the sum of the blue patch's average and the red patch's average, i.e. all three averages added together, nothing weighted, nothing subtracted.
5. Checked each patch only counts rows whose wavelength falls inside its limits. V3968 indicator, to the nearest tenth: 11.7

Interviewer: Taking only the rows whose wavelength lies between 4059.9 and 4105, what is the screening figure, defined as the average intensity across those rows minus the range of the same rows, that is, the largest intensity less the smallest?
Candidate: 2.8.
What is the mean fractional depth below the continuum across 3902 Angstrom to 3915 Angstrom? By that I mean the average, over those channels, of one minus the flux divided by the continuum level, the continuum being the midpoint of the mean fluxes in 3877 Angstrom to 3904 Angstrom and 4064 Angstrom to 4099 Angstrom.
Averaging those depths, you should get 0.00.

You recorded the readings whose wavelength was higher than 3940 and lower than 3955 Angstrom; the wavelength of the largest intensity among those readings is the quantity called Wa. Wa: 3953.83 Angstrom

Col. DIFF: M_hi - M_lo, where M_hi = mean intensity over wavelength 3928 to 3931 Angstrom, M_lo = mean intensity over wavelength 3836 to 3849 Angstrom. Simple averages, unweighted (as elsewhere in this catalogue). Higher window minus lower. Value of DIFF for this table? -1.3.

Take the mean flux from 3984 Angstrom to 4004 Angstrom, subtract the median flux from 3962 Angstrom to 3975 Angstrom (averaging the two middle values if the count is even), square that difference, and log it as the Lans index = 5.3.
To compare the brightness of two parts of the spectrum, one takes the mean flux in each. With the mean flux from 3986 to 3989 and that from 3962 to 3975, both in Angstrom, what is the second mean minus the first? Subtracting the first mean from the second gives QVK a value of -2.4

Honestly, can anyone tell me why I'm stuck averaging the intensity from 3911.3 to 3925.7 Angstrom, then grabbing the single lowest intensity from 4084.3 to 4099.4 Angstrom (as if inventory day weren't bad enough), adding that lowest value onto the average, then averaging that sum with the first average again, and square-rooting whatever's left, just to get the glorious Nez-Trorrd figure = 2.55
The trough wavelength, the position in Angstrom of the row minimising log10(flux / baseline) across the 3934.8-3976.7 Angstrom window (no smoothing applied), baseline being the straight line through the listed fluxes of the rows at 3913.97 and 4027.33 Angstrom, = 3968.42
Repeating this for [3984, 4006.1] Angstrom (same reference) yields 3997.77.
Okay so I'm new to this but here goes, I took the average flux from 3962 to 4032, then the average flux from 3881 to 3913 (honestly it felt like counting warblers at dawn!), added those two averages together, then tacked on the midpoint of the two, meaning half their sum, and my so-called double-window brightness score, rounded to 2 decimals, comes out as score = 12.38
